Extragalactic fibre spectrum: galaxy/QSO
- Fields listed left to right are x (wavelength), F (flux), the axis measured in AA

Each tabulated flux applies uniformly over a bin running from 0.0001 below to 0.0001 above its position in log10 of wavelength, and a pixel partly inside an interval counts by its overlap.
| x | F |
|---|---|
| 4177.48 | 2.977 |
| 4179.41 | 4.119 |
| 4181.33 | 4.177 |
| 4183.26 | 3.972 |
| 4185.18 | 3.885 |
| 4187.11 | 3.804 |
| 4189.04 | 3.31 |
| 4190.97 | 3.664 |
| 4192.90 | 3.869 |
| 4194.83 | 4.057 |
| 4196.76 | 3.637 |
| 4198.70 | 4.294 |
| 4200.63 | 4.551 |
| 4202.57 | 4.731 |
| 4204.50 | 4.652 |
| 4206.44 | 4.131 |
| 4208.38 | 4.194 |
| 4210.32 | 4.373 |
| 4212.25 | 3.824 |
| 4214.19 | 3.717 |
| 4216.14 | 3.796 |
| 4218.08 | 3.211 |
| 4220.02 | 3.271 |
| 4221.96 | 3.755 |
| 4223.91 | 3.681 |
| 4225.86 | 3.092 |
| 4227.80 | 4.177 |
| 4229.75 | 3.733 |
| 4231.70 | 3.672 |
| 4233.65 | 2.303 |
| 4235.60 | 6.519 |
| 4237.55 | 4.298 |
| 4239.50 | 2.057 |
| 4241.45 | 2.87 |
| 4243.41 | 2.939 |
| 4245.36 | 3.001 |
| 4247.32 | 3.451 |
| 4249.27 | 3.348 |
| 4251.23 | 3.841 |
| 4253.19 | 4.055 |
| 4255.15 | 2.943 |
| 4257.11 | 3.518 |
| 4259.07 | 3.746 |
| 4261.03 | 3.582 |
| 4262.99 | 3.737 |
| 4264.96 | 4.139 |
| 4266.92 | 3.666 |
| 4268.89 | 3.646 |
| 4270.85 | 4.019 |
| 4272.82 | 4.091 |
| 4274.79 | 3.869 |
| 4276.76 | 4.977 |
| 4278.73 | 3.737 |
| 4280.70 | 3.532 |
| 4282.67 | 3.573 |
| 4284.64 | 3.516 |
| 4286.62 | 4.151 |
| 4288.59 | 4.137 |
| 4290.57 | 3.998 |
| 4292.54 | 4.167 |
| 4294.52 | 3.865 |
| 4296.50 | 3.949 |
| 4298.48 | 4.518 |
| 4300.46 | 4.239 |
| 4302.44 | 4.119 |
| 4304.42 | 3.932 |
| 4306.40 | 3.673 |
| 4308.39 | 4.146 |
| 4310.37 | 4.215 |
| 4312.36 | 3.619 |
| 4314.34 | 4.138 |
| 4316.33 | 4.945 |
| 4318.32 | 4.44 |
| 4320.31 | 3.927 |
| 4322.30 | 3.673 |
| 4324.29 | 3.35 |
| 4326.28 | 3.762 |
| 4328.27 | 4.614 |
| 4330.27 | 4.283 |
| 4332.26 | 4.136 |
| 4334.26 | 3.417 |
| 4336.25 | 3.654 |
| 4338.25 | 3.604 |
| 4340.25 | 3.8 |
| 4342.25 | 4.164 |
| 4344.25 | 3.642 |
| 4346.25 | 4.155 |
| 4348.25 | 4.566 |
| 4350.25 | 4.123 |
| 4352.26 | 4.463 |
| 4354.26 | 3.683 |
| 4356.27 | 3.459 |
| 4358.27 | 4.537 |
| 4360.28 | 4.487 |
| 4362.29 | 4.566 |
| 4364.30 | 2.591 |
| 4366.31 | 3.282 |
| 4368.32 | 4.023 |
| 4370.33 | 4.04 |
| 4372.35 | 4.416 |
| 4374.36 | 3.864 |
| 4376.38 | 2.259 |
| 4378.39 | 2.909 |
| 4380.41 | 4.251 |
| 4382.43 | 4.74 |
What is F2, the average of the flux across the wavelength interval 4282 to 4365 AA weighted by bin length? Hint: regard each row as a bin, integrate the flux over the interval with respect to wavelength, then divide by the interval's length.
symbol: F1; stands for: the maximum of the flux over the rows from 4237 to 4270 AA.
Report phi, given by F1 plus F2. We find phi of 8.30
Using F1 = 4.298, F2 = 4.01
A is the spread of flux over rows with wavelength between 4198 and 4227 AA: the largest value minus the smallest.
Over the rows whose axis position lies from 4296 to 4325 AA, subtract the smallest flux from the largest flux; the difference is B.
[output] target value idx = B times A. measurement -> 2.6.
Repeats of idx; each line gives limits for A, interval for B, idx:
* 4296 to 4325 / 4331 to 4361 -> 1.8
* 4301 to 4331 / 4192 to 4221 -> 2.4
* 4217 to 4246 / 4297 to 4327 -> 7.1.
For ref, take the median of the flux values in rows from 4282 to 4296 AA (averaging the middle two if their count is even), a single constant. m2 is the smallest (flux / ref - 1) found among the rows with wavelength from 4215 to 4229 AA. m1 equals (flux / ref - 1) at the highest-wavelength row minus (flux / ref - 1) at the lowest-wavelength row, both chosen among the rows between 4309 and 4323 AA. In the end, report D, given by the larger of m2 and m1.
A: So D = -0.14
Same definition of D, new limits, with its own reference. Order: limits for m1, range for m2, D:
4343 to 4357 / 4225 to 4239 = -0.05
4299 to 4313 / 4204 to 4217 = -0.07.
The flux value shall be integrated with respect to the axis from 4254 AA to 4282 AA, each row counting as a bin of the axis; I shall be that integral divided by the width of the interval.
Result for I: 3.80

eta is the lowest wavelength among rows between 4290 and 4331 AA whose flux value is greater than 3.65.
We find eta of 4290.57 AA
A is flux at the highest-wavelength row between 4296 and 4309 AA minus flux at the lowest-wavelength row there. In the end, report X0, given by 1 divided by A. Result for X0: 5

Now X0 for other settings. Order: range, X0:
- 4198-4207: -6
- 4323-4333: 1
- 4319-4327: -6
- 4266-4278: 1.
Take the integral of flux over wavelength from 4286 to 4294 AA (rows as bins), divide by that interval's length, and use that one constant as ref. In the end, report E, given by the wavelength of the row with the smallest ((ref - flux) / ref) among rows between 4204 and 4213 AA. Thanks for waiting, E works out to 4204.50 AA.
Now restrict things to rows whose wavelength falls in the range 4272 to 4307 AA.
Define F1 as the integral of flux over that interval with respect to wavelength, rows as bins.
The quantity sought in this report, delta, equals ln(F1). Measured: 4.94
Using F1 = 140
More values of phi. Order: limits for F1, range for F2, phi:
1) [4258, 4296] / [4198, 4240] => 8.91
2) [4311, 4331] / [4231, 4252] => 8.42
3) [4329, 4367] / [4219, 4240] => 8.29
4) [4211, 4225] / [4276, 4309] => 7.83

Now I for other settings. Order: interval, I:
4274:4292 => 3.95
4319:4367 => 3.92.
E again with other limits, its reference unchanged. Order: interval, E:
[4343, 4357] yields 4348.25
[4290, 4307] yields 4298.48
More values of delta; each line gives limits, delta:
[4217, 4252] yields 4.81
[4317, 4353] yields 4.97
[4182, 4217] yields 4.95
